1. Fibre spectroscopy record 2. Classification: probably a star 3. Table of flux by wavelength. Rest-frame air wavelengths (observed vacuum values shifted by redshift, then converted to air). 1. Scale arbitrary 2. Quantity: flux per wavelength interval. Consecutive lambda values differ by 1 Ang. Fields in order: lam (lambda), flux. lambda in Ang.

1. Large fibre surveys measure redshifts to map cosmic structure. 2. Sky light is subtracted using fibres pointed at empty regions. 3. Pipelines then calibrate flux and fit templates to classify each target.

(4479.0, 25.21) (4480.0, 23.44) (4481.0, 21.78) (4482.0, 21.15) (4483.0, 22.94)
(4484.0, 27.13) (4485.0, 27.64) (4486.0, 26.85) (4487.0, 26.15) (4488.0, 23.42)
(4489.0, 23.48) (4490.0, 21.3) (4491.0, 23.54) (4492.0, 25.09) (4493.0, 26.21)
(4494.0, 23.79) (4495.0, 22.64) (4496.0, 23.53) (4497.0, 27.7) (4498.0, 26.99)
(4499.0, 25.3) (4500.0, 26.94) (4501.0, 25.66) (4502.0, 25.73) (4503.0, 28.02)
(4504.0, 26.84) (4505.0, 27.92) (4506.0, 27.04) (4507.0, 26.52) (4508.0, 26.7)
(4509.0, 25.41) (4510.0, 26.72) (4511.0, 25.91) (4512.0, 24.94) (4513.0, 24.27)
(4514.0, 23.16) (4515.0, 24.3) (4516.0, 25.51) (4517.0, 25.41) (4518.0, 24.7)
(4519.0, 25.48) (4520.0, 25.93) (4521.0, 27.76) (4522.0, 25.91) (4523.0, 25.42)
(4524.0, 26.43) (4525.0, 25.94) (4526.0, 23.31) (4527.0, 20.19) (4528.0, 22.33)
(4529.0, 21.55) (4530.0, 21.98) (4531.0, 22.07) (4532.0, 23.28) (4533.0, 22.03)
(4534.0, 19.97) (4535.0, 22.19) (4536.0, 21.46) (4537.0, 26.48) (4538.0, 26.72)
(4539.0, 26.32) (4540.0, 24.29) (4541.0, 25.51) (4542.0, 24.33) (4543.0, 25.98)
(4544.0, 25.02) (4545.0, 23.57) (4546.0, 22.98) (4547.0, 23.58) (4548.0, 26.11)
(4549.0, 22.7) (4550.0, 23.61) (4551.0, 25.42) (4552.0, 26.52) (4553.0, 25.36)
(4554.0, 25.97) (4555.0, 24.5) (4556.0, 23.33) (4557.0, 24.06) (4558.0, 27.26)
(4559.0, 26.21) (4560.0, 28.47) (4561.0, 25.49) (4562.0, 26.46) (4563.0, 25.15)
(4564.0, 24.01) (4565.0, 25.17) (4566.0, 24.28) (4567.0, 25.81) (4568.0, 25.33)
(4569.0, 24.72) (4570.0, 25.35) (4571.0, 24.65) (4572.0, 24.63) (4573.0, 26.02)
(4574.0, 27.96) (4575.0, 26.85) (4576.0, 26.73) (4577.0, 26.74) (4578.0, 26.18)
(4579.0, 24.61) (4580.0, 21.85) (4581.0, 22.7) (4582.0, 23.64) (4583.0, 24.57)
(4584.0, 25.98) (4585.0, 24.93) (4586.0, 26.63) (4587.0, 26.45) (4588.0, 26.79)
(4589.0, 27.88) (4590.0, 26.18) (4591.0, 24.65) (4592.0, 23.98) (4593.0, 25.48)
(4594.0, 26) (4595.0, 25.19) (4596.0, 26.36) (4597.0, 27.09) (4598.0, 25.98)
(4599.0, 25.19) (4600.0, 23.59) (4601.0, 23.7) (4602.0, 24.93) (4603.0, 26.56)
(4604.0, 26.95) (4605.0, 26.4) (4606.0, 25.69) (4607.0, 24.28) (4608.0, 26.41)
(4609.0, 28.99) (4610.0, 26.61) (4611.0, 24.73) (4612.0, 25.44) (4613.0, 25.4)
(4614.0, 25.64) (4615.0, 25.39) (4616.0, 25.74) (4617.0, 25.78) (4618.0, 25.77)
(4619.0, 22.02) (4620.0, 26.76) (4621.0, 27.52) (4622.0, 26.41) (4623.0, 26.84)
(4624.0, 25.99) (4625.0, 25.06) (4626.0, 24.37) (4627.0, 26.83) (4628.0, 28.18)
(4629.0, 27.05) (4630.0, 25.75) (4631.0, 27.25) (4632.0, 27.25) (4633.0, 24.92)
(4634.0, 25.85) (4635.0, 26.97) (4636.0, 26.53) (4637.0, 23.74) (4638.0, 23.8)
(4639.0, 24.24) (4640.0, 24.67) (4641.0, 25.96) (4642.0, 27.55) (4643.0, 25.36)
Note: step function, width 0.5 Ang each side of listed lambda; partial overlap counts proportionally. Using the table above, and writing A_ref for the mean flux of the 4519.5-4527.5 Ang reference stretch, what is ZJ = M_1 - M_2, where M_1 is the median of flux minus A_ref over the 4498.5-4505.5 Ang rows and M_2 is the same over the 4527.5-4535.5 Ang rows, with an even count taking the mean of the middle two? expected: 4.8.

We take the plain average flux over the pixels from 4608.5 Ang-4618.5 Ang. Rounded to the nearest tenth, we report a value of 25.9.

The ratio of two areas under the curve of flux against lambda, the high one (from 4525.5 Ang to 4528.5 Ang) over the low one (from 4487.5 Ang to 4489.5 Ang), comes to 1.4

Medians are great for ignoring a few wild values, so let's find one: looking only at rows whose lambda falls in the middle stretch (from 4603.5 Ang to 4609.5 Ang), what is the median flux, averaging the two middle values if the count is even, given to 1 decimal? 26.4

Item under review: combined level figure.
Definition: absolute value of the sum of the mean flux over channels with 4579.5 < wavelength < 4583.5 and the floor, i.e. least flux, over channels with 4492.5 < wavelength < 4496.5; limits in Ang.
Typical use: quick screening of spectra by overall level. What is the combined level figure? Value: 45.8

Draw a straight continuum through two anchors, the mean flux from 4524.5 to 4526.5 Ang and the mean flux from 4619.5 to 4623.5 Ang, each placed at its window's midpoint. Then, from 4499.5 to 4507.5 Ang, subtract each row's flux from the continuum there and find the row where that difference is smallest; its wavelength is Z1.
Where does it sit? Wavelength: 4503.0 Ang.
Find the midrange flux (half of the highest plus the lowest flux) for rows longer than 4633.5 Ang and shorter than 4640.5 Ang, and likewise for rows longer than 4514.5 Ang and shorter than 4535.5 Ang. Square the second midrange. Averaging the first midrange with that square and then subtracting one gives 296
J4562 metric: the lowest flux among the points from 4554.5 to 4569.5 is 23.33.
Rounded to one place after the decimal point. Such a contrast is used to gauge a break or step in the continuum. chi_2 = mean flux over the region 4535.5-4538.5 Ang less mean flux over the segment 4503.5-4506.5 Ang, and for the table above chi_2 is -2.4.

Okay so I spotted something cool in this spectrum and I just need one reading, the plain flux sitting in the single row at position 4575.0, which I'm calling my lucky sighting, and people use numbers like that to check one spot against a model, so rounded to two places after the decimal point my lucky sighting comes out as 26.85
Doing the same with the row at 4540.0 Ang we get 24.29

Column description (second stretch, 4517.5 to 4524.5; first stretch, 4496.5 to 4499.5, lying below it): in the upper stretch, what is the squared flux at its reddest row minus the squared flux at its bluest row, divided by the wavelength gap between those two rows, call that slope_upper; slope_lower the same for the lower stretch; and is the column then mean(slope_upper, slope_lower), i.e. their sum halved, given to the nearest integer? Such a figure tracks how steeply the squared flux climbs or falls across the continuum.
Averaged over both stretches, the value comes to -24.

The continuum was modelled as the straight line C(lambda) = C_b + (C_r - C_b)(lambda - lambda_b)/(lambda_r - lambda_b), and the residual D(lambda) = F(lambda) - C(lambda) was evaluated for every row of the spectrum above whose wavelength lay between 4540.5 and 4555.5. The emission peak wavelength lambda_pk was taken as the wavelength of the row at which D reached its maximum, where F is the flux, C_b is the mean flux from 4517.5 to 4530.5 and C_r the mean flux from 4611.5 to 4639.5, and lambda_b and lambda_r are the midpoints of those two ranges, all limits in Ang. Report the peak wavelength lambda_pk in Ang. 4552.0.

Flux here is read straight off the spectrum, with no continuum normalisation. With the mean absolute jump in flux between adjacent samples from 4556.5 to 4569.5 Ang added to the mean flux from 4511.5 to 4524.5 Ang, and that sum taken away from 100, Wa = 73.2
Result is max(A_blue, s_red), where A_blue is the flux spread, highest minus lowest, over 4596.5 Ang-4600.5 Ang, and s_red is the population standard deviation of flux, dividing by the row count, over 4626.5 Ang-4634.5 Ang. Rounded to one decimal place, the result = 3.5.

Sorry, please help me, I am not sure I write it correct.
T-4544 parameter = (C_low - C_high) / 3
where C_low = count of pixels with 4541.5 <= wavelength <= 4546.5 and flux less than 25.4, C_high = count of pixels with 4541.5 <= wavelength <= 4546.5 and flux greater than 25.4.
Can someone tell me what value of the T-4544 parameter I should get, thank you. 1.0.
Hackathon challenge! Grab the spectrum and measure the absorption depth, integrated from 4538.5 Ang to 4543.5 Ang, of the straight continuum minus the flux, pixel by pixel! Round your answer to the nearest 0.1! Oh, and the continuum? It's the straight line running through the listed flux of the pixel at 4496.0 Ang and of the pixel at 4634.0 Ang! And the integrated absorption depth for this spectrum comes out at -5.0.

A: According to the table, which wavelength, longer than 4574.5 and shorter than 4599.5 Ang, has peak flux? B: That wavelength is 4589.0 Ang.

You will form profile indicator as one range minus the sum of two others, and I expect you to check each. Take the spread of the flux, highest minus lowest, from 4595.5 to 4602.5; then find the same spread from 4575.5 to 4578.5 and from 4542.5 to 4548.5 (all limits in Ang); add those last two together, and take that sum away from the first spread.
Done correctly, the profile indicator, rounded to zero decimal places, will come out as 0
